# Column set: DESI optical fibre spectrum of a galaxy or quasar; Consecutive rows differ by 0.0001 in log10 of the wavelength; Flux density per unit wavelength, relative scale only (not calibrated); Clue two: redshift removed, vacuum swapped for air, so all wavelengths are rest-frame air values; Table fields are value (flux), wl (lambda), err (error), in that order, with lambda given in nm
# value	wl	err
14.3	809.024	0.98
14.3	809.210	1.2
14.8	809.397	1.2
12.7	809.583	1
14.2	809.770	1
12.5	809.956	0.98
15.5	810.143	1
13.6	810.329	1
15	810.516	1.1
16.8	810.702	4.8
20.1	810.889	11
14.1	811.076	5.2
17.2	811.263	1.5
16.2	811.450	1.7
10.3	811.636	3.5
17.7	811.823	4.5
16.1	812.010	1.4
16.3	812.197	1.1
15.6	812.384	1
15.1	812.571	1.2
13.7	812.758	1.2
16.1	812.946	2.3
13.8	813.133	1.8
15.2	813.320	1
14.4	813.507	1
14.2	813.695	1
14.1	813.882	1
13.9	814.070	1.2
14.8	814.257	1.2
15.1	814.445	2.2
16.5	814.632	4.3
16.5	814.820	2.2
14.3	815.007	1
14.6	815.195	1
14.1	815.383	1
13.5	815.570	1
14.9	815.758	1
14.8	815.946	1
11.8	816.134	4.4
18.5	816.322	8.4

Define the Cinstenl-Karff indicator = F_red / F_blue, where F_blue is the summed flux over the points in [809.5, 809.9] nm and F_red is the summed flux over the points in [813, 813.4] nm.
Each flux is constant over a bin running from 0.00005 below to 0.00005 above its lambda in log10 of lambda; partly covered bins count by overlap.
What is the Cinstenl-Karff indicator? 1.08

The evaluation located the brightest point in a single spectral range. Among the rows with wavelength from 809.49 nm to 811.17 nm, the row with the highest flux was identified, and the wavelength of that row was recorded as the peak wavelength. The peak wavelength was 810.889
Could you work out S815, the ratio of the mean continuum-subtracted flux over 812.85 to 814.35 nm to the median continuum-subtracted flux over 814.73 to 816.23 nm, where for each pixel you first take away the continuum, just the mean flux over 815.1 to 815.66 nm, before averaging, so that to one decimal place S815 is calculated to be 1.3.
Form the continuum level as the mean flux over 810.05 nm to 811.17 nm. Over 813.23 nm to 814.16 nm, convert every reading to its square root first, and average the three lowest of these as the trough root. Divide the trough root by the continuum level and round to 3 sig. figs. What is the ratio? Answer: 0.237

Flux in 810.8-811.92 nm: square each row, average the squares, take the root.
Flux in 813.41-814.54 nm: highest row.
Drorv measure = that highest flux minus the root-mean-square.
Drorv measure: -1.1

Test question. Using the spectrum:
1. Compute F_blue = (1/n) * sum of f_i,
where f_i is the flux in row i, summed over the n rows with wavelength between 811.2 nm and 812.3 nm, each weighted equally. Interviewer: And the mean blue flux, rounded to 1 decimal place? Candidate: 15.6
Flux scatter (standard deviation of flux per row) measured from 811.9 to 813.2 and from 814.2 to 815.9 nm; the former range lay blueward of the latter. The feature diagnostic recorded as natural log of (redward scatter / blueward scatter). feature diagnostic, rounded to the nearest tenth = -0.1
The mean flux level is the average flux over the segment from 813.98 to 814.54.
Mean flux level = 14.6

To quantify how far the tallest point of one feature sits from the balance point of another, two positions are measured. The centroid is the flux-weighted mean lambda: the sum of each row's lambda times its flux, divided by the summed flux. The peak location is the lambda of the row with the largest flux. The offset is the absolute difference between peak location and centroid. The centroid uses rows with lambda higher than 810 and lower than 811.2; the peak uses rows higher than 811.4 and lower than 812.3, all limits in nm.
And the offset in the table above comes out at 1.20 nm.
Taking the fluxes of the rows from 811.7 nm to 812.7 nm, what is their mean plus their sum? 97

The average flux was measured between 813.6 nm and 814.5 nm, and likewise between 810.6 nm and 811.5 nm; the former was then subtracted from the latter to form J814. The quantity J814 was 2.5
